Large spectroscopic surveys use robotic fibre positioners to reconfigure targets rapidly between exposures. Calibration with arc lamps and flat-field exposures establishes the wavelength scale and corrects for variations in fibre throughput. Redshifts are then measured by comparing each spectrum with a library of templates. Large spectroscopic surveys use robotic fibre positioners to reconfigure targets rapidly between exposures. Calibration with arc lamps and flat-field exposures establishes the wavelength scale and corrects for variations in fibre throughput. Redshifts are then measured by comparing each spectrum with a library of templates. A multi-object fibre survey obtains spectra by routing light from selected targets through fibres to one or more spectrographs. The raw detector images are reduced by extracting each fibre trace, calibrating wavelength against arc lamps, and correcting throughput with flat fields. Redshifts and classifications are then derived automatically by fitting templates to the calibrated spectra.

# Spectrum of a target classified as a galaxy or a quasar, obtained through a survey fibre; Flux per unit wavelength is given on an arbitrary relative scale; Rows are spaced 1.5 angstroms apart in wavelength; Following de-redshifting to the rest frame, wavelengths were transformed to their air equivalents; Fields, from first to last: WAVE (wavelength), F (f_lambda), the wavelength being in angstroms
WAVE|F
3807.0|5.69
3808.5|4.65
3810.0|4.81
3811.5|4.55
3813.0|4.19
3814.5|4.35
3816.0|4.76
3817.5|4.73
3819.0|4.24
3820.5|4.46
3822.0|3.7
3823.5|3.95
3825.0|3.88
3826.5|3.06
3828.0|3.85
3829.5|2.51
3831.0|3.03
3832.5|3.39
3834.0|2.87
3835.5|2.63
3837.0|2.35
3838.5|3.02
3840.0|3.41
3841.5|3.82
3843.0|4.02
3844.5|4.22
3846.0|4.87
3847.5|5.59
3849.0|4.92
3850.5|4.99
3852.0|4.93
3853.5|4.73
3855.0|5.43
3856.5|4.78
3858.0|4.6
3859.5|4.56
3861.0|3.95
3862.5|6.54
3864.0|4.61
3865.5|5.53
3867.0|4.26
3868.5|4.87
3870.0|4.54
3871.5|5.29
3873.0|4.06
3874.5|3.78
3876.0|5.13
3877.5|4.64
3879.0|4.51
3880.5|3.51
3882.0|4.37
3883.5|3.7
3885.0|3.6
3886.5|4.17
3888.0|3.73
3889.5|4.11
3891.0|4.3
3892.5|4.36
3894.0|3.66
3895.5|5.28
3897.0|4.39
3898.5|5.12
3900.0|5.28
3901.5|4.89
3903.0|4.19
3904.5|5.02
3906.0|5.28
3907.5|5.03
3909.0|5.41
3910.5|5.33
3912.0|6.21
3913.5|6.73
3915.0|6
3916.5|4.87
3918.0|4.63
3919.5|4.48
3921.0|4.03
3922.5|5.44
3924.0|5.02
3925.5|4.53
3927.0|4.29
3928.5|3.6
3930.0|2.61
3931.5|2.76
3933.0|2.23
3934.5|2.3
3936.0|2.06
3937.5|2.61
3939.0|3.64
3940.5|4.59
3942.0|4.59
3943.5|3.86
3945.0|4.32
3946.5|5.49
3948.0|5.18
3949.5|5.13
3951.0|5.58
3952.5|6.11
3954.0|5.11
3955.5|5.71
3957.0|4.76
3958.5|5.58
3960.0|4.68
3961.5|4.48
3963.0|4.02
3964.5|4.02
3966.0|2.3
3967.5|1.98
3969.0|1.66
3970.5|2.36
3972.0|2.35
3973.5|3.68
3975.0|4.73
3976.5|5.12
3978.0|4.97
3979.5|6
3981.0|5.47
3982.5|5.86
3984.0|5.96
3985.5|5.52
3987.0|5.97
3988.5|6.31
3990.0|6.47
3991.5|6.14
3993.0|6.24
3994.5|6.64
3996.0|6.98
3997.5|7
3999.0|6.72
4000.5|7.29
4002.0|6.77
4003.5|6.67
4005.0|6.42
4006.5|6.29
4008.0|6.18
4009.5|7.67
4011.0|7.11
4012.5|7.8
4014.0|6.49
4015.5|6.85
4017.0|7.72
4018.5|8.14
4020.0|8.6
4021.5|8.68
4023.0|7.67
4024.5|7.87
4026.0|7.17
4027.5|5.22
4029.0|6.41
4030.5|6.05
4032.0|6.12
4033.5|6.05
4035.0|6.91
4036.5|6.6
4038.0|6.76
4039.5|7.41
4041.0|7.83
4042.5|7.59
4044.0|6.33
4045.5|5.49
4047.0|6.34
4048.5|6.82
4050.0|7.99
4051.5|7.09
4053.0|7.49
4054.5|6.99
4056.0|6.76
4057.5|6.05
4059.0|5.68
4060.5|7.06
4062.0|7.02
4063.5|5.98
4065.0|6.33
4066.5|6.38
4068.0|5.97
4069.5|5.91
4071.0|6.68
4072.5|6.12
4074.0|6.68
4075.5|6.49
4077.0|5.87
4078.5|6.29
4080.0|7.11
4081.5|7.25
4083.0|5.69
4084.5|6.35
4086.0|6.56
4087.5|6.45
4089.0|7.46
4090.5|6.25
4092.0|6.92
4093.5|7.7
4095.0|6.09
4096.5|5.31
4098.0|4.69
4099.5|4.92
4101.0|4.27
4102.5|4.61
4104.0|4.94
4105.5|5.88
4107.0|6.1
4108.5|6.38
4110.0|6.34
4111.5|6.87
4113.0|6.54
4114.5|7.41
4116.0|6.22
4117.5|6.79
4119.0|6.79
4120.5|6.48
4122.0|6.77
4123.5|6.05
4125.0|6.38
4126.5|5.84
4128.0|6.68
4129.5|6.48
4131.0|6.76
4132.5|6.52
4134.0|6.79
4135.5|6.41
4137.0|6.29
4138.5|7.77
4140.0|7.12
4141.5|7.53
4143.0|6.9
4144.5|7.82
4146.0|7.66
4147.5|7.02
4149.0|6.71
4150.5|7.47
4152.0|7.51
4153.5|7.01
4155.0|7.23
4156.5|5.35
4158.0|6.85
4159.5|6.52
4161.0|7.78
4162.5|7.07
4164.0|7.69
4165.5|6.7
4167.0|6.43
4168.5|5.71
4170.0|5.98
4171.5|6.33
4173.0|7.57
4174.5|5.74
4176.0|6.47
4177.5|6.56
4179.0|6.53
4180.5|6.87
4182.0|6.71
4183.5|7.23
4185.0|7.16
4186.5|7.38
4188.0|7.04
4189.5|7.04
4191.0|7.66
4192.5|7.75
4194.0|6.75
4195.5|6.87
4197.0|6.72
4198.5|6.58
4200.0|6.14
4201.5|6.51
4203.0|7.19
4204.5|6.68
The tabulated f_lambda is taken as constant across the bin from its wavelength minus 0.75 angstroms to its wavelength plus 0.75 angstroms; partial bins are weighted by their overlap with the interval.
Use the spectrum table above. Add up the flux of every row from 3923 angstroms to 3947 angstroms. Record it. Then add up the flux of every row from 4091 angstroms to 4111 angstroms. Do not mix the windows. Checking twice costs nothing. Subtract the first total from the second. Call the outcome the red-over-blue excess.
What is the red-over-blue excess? 16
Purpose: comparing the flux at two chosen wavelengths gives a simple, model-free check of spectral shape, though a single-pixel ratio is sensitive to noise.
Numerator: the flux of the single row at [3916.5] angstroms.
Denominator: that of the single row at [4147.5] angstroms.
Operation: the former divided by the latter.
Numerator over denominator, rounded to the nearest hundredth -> 0.69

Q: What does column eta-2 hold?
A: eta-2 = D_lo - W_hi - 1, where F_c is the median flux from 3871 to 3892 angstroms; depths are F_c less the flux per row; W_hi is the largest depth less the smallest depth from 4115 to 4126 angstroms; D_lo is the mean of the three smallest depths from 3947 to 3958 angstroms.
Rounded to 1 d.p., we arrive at -3.4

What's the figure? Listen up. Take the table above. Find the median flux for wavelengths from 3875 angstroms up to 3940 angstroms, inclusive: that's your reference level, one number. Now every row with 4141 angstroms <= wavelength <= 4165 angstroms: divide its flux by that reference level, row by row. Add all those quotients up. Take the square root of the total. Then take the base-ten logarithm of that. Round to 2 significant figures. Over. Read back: 0.71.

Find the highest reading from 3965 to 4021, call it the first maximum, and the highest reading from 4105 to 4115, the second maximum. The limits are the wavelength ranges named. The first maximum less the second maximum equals 1.2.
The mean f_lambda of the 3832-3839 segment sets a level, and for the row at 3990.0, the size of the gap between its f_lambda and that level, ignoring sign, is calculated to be 3.6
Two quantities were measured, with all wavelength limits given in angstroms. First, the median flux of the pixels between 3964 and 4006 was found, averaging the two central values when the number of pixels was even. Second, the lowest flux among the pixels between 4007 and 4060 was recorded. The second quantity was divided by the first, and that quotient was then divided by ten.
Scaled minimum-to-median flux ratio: 0.088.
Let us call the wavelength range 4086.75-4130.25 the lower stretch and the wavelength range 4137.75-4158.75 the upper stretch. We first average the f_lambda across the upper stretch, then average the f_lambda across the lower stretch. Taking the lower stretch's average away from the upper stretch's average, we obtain 0.9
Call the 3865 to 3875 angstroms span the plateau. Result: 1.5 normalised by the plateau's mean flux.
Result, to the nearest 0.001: 0.325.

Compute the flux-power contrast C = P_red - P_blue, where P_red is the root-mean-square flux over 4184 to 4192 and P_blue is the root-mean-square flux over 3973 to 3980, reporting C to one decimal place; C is 2.3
